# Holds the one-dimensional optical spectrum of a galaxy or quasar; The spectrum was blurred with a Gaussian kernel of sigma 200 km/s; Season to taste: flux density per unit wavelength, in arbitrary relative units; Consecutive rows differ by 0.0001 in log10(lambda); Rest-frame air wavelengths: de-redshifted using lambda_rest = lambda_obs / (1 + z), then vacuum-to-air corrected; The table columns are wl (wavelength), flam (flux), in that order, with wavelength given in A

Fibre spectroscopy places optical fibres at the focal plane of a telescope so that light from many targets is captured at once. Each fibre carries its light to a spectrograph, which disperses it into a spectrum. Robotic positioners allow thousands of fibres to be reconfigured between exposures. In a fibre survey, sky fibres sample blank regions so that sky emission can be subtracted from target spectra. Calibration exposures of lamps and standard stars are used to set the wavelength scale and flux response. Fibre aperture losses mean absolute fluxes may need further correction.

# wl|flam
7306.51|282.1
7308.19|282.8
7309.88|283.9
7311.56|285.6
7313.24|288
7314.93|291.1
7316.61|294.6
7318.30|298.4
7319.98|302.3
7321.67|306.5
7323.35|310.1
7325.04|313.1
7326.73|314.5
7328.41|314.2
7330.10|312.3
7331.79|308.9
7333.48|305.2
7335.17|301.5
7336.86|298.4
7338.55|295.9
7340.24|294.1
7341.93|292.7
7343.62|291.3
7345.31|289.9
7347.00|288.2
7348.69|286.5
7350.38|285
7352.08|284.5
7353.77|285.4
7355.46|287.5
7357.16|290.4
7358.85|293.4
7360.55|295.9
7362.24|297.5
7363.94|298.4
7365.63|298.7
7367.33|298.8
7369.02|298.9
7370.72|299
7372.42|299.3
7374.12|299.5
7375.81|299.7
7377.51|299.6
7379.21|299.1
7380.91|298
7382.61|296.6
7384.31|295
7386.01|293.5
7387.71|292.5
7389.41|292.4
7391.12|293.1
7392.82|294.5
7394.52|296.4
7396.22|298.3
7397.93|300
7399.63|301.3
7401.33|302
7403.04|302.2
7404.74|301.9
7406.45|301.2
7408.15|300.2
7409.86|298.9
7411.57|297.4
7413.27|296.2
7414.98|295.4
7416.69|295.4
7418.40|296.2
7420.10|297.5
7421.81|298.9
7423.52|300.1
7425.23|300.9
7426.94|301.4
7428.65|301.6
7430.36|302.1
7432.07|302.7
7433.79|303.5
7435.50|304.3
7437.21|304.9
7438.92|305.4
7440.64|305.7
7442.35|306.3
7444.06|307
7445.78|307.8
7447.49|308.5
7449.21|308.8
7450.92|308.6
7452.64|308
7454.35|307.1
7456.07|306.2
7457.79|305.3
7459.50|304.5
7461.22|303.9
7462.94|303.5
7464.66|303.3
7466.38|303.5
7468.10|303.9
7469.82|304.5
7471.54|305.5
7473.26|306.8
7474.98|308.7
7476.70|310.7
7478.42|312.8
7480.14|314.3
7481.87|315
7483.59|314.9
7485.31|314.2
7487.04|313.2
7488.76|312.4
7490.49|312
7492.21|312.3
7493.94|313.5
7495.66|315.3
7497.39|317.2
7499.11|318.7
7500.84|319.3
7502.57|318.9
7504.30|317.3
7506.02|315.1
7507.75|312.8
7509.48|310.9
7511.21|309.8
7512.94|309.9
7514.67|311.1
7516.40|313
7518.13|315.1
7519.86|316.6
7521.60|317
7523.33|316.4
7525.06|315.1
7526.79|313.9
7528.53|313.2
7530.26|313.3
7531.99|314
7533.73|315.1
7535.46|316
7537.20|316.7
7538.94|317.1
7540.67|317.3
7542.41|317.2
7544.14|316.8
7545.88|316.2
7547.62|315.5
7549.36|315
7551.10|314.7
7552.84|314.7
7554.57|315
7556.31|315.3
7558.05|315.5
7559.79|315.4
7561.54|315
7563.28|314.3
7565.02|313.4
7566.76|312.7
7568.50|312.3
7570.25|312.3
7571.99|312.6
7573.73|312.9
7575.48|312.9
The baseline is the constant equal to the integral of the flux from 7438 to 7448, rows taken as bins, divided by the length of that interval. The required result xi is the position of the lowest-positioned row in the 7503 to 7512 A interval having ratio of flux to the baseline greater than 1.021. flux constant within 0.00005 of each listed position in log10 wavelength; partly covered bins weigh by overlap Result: 7504.30 A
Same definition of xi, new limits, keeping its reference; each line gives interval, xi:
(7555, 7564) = 7556.31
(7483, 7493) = 7483.59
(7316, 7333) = 7326.73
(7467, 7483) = 7480.14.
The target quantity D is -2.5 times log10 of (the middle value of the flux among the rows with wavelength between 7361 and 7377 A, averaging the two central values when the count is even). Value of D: -6.19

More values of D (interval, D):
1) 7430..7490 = -6.22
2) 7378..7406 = -6.18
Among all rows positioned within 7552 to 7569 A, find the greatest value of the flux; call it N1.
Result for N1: 315.5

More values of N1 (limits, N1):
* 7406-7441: 305.7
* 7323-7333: 314.5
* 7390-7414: 302.2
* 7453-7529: 319.3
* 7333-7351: 305.2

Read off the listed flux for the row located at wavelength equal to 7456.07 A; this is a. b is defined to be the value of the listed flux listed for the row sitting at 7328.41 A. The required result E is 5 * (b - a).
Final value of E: 40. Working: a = 306.2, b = 314.2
